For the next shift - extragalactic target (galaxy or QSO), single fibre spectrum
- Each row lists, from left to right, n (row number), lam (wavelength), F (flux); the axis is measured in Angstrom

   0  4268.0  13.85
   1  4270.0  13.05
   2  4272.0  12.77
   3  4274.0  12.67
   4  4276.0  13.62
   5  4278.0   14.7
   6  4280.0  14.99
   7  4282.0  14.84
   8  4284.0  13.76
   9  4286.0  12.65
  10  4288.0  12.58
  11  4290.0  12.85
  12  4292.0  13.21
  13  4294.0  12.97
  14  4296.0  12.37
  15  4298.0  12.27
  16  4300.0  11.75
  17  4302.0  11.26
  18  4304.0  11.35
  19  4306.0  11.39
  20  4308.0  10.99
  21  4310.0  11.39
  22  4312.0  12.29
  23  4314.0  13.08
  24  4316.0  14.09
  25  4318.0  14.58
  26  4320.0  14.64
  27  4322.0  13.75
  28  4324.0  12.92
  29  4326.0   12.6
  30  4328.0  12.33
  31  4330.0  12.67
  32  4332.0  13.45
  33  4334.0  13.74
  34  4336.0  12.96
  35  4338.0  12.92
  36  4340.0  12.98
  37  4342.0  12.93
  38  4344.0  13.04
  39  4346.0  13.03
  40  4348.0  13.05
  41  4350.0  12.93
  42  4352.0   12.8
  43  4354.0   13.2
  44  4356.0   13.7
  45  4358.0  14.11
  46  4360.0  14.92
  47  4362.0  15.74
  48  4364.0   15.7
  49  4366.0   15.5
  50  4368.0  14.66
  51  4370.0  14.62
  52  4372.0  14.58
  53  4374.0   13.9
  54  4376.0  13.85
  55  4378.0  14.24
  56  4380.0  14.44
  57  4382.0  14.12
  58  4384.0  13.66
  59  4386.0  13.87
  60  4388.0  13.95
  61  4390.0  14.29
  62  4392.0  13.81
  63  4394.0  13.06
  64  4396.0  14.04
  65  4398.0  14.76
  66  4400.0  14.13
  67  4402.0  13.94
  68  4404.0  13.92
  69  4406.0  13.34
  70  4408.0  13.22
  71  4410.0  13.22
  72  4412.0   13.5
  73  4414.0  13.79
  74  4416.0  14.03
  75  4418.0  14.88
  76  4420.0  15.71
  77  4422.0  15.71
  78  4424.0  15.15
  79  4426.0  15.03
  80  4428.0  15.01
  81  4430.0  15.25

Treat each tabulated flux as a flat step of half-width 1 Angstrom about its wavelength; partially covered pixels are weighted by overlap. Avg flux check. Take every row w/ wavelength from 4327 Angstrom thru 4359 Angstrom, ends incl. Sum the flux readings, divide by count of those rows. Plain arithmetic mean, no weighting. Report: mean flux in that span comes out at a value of 13.1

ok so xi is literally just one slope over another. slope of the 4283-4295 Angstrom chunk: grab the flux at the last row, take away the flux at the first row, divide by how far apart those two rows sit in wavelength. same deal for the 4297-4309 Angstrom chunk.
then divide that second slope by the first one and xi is 1.6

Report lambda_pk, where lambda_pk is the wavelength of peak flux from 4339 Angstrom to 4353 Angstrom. 4348.0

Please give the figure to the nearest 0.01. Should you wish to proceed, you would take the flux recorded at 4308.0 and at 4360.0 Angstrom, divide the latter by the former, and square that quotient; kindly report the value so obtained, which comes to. 1.84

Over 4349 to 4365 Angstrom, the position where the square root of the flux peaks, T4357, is 4362.0 Angstrom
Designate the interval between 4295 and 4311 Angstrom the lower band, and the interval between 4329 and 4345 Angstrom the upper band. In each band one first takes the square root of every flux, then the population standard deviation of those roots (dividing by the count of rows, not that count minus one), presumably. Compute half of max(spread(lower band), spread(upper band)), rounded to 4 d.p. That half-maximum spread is 0.0337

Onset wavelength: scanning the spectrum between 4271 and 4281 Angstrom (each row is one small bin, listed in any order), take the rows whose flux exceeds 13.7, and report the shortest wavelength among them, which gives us 4278.0 Angstrom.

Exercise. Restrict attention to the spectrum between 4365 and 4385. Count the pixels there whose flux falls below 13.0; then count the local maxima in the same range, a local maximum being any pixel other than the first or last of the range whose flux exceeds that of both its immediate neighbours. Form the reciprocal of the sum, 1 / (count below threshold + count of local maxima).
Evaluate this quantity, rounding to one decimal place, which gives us 1.0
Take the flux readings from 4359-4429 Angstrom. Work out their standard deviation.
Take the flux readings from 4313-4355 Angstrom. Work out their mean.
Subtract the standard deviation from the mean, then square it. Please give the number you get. 155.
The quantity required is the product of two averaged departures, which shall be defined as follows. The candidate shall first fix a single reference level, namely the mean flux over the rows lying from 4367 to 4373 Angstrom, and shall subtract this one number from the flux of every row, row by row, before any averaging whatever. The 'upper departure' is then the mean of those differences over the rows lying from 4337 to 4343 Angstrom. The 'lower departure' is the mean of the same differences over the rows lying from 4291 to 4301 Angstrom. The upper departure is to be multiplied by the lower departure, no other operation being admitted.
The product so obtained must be 3.5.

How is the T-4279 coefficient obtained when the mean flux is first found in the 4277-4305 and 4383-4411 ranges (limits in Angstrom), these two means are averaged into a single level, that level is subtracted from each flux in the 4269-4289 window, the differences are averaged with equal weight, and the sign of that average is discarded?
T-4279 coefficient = 0.18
